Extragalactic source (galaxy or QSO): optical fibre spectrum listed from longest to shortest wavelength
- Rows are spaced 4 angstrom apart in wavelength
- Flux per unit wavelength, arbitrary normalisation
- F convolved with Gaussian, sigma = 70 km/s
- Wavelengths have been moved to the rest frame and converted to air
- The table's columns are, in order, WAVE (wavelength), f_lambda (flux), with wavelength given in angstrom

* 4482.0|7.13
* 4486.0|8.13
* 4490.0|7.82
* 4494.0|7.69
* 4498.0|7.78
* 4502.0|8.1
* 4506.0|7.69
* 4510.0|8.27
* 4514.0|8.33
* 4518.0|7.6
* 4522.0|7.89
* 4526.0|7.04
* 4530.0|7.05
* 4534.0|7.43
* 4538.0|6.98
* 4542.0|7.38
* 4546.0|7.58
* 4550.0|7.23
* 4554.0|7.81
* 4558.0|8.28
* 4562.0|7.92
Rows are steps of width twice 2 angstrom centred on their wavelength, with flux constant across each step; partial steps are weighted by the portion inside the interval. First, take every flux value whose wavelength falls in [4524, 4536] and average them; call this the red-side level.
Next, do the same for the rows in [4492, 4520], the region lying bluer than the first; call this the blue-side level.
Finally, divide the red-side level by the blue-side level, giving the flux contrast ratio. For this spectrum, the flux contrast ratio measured 0.91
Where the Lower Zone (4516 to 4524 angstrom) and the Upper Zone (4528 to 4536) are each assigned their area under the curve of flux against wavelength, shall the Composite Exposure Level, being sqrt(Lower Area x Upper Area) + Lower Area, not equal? 122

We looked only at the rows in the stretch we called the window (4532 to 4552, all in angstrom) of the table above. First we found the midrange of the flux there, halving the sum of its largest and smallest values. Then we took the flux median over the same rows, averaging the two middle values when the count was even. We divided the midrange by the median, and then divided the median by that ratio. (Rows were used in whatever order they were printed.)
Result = 7.5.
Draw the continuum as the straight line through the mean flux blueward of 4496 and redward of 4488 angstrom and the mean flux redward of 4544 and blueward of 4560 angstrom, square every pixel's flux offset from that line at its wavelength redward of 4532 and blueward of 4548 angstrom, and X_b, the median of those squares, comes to 0.11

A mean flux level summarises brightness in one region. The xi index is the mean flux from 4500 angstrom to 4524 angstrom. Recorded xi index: 8.0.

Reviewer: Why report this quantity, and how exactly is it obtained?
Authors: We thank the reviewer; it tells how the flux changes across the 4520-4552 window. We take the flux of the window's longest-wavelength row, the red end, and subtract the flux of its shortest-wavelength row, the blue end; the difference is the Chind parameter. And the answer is -0.7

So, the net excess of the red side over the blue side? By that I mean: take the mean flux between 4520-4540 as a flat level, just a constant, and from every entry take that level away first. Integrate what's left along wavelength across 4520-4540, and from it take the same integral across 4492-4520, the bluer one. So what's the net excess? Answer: -18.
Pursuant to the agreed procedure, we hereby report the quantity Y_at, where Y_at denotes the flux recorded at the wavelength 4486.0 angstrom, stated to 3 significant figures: 8.13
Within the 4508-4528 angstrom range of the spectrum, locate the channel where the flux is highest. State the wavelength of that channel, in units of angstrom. 4514.0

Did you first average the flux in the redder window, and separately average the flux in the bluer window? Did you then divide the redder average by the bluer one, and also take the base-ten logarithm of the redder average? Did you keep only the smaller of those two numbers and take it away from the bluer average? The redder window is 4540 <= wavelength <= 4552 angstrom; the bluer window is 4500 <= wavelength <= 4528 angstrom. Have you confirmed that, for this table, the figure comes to 6.98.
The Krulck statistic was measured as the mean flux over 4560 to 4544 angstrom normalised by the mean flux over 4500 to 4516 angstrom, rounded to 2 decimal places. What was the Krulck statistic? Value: 0.95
